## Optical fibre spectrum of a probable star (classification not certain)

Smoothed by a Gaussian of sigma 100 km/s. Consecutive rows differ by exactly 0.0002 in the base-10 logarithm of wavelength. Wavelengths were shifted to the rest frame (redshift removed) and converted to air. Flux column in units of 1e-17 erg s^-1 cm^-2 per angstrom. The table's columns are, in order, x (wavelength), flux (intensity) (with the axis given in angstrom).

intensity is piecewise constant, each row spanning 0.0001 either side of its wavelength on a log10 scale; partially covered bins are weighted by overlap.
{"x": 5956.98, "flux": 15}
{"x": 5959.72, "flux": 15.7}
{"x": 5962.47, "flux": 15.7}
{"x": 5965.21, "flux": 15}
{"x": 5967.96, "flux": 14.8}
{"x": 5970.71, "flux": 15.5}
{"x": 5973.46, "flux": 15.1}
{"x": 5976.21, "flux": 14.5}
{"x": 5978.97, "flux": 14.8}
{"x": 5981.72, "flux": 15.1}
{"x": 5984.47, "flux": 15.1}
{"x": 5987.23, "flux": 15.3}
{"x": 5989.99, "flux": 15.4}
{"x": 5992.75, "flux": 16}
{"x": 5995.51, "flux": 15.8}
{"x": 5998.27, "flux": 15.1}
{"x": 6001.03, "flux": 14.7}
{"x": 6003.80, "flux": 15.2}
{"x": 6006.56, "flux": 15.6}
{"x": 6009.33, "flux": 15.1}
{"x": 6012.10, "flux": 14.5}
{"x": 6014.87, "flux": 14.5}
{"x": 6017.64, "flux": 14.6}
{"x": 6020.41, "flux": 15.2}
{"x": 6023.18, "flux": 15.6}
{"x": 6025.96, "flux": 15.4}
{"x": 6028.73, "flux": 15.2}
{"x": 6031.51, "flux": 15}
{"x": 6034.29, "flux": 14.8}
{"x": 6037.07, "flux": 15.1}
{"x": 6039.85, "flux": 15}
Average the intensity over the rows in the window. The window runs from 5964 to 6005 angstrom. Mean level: 15.2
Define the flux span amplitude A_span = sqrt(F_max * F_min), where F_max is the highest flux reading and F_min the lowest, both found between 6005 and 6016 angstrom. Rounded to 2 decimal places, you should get 15.04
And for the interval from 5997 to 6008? 15.14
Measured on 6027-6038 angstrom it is 15.00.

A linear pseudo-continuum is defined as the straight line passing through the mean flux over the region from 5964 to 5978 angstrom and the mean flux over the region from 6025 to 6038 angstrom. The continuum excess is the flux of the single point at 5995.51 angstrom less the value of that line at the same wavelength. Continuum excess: 0.8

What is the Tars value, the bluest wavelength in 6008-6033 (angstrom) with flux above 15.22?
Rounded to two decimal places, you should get 6023.18 angstrom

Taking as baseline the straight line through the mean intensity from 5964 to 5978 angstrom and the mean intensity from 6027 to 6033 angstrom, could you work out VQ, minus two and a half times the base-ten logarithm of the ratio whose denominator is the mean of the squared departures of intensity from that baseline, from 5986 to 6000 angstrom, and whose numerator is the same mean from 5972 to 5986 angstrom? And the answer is 1.9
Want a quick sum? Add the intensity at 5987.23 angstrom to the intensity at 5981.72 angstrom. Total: 30.4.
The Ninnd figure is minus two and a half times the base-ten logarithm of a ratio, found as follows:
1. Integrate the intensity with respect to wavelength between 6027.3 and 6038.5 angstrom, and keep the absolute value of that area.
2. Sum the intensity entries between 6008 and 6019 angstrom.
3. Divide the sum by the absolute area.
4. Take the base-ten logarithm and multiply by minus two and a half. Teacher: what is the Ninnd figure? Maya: 1.14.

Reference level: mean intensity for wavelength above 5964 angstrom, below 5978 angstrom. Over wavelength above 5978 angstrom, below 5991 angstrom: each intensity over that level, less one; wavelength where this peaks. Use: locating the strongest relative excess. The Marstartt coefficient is 5989.99 angstrom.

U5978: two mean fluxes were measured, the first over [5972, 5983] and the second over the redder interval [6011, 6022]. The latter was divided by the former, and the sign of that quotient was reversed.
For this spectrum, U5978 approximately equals -0.99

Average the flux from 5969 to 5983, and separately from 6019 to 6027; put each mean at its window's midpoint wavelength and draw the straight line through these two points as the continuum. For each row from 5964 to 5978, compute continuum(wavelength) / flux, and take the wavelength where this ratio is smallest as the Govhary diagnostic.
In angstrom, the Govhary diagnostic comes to 5970.71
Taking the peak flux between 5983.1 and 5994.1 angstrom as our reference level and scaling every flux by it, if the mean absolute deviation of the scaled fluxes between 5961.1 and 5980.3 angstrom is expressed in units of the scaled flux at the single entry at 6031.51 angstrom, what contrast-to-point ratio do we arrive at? 0.0215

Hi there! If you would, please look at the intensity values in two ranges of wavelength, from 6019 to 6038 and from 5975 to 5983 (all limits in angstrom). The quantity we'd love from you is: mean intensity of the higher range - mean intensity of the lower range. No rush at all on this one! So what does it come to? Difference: 0.39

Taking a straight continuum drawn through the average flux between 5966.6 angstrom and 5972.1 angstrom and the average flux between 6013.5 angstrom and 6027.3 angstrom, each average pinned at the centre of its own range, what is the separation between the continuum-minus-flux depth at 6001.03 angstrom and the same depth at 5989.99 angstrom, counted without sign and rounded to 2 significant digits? 0.68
